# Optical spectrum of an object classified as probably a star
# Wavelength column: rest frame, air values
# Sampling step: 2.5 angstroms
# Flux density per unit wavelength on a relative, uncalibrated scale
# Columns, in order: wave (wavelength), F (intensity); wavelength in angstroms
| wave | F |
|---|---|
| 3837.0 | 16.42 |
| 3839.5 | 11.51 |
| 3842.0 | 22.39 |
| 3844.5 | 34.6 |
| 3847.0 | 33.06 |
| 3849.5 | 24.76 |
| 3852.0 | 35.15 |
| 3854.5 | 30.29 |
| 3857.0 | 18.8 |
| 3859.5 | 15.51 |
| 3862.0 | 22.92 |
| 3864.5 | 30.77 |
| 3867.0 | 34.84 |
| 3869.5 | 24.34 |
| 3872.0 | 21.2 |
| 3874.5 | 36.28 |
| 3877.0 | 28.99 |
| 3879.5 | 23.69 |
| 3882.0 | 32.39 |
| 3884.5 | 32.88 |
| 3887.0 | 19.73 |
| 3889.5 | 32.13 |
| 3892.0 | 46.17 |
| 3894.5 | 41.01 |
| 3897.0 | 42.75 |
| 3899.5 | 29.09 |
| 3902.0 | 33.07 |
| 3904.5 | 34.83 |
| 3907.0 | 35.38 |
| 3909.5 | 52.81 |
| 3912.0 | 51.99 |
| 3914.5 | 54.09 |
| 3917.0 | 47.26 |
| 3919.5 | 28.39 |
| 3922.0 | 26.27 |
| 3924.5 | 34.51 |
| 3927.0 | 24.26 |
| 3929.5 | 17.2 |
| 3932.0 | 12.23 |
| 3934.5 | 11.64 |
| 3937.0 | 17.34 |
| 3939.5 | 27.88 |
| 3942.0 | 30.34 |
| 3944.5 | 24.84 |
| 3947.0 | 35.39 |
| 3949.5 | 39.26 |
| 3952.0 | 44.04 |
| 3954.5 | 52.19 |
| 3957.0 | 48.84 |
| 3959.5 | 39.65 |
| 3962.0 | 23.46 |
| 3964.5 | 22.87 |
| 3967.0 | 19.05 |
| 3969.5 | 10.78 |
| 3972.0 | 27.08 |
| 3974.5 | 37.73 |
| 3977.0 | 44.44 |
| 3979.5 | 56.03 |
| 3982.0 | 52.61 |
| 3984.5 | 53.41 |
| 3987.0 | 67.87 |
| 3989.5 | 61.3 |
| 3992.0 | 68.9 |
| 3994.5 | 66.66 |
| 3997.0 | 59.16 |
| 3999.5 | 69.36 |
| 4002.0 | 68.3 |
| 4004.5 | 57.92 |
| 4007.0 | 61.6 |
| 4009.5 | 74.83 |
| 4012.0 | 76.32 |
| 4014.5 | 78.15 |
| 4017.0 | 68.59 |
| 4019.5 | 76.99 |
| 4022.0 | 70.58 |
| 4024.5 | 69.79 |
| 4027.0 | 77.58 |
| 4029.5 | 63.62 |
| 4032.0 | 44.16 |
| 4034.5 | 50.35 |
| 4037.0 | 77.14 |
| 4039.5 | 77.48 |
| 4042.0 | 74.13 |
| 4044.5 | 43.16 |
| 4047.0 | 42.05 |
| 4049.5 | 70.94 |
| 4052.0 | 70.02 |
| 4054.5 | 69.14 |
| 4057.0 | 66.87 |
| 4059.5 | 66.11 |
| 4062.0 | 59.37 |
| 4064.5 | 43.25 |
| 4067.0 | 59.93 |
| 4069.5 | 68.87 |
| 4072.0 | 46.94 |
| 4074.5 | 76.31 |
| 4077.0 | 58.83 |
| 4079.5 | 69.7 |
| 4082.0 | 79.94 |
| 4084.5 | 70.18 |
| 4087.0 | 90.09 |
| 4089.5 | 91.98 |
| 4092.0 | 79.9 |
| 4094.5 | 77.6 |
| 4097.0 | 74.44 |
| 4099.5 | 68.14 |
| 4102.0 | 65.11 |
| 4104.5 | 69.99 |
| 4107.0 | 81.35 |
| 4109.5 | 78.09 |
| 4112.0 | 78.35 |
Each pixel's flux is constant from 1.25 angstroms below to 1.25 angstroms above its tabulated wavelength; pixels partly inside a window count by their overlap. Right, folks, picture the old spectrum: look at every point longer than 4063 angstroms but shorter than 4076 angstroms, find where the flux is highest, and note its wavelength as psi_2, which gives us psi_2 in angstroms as 4074.5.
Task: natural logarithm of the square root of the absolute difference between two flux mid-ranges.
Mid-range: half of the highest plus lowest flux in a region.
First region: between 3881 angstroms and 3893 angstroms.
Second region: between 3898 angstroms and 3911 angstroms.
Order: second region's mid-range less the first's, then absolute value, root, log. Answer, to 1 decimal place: 1.0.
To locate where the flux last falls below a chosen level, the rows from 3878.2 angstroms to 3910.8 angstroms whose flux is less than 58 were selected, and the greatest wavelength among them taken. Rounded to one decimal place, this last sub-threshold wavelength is 3909.5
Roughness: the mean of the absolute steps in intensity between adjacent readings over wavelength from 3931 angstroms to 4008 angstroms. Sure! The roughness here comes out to 6.9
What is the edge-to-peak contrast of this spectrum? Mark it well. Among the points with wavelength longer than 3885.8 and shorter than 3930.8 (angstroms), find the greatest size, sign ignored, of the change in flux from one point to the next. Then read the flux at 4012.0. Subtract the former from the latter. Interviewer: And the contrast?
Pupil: 57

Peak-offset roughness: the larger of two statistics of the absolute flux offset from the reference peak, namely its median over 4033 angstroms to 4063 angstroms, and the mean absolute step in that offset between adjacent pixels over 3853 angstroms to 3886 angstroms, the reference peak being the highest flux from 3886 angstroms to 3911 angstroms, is 15.2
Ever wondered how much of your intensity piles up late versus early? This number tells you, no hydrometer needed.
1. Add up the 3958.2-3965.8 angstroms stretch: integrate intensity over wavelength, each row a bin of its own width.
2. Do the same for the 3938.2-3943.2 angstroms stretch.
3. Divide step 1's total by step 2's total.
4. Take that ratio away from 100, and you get 98.5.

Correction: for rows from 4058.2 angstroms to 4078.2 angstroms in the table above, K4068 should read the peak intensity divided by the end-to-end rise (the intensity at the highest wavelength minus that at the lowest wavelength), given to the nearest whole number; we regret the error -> -10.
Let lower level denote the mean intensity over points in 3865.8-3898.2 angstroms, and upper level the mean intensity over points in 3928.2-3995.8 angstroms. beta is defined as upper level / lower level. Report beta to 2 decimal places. 1.17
